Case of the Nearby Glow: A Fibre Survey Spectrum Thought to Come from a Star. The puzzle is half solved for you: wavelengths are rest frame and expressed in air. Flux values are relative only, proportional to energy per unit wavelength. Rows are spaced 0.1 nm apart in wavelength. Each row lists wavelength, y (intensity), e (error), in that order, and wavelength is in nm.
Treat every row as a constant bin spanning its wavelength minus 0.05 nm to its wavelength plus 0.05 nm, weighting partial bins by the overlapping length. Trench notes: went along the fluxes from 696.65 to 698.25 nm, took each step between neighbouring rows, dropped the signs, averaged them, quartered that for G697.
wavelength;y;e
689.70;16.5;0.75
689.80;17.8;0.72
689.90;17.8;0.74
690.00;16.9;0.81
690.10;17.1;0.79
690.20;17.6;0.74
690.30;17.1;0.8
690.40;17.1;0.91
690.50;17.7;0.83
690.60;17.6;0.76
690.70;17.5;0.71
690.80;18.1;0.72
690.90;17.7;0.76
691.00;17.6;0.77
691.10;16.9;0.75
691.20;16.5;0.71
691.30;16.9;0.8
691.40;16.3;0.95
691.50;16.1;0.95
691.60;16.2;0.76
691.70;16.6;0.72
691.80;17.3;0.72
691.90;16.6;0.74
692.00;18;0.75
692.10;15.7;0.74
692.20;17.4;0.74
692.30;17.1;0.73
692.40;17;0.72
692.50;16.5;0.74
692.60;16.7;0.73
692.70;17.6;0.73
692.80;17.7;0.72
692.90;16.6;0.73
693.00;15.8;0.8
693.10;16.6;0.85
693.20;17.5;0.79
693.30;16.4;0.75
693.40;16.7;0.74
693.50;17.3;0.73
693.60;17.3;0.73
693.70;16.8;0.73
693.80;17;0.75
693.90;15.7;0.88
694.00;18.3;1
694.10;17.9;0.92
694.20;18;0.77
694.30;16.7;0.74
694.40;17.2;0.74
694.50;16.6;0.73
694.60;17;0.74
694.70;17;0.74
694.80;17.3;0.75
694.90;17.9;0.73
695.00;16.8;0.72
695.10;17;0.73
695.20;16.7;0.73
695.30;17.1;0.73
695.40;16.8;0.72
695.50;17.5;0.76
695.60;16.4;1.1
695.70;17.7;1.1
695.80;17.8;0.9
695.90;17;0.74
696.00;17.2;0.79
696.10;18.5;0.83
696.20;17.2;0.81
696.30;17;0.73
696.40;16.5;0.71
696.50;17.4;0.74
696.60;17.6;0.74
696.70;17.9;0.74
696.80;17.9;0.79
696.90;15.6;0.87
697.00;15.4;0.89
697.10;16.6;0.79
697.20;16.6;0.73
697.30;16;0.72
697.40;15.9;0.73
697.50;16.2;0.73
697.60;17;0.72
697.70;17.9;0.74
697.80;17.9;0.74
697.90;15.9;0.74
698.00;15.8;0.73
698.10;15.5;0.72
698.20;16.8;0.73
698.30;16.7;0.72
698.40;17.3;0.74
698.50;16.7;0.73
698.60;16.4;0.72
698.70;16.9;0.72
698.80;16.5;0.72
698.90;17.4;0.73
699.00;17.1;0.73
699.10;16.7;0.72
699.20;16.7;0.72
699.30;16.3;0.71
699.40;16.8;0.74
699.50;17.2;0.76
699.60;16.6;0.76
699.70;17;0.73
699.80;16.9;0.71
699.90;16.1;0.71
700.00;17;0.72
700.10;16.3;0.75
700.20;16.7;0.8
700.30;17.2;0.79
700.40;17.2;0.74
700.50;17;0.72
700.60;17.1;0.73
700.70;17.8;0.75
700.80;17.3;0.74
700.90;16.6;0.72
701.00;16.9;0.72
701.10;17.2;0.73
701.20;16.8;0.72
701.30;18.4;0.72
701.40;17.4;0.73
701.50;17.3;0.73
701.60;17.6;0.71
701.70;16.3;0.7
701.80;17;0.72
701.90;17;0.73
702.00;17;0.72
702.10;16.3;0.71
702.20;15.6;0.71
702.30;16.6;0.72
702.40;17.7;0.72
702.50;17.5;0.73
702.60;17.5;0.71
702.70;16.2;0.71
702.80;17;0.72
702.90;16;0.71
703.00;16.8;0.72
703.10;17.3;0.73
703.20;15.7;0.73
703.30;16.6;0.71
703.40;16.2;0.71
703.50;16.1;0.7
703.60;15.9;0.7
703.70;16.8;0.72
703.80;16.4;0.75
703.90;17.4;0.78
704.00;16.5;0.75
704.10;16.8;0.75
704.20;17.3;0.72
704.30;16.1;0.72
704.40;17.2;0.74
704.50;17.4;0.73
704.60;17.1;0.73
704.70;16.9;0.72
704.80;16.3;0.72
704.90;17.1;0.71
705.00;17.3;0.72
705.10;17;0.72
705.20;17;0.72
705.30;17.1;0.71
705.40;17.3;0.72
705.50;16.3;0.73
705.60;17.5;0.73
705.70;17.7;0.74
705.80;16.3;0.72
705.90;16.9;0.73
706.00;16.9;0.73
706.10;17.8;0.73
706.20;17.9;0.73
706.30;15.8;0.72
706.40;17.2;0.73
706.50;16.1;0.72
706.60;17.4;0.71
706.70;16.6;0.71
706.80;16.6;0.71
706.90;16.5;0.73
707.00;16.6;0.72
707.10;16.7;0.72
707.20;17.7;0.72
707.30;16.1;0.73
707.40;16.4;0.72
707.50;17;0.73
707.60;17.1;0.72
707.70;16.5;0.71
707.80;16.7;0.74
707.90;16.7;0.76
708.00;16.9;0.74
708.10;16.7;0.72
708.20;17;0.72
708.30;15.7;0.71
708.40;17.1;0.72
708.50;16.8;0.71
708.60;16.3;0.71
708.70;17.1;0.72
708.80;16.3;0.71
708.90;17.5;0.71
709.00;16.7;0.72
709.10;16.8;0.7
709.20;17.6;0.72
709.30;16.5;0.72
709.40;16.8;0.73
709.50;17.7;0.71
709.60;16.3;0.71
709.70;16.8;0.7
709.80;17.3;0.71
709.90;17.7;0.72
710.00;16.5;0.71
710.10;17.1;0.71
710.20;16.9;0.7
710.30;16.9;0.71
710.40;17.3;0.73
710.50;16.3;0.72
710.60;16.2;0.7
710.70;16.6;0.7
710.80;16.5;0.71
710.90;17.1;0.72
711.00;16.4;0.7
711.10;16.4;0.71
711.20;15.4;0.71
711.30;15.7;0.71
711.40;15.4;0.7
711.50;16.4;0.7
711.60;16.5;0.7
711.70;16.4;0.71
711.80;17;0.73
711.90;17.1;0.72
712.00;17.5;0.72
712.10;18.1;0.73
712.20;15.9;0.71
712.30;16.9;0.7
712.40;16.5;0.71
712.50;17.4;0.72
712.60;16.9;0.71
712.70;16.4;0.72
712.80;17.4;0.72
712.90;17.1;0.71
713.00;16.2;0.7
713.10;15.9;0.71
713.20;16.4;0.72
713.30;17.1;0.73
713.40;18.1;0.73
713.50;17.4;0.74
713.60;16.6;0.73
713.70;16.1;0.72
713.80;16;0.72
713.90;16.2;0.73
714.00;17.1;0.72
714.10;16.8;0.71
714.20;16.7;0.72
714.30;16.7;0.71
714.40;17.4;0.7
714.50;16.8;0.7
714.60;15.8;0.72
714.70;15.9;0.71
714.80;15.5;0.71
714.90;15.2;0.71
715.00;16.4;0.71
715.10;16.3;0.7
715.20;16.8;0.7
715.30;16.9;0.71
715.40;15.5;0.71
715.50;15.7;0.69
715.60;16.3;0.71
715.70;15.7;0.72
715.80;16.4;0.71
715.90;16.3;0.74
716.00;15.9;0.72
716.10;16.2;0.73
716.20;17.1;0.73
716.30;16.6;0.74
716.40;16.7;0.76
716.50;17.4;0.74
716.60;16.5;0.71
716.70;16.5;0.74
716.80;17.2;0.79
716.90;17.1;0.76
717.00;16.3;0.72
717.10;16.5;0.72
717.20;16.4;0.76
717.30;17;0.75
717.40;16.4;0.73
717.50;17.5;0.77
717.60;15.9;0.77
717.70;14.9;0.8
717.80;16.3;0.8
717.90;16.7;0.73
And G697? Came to 0.168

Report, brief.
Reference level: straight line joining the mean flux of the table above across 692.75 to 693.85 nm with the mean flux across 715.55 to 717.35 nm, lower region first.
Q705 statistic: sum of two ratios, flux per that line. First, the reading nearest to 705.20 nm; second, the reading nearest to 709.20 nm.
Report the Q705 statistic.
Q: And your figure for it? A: 2.07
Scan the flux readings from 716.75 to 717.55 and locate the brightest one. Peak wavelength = 717.50 nm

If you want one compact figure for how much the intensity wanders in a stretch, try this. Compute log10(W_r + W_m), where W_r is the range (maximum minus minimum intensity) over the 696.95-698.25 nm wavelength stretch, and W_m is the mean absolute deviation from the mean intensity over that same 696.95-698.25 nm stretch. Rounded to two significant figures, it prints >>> 0.50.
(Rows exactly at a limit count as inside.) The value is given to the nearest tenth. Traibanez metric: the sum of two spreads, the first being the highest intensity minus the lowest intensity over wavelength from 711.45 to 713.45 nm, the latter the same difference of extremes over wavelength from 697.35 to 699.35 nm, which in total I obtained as 4.6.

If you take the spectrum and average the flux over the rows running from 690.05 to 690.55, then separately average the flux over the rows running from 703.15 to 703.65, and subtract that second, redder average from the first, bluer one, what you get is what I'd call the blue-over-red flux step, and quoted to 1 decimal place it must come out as 1.2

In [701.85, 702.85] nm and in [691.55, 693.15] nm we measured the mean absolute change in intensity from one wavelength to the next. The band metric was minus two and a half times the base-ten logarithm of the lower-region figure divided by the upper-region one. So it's -0.23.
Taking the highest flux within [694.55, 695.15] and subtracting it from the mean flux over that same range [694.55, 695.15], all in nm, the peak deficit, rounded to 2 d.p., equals -0.73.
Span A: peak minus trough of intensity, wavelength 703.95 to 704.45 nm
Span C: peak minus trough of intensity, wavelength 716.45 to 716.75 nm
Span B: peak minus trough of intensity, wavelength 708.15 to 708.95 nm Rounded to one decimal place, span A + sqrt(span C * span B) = 2.5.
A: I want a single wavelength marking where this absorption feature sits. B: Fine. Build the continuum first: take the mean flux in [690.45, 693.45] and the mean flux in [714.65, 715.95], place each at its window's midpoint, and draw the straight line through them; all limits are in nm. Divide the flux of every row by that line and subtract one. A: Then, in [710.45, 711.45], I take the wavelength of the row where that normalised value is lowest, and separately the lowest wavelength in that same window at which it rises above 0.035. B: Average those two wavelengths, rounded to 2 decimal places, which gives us 711.05 nm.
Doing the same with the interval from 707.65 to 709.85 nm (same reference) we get 708.25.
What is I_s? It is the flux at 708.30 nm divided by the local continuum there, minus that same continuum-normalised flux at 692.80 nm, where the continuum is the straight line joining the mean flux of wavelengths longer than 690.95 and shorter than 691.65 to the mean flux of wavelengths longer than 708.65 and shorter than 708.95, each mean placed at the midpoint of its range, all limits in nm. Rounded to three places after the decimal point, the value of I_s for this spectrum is -0.136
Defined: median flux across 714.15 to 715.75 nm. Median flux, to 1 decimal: 16.3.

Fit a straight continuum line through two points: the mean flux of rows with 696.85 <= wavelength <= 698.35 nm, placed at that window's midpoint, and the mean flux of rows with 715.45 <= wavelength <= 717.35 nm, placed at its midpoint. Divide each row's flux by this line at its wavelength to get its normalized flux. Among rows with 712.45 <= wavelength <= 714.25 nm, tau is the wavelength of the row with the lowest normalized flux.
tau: 713.10 nm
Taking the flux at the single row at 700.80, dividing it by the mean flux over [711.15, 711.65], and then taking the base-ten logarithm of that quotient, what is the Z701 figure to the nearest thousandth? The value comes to 0.037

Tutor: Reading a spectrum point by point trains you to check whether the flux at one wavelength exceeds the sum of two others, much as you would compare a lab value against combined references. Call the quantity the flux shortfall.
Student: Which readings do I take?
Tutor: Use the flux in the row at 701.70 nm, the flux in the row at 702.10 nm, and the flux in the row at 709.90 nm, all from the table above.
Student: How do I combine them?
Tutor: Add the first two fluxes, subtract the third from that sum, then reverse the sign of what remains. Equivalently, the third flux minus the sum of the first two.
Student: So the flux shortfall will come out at -14.9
